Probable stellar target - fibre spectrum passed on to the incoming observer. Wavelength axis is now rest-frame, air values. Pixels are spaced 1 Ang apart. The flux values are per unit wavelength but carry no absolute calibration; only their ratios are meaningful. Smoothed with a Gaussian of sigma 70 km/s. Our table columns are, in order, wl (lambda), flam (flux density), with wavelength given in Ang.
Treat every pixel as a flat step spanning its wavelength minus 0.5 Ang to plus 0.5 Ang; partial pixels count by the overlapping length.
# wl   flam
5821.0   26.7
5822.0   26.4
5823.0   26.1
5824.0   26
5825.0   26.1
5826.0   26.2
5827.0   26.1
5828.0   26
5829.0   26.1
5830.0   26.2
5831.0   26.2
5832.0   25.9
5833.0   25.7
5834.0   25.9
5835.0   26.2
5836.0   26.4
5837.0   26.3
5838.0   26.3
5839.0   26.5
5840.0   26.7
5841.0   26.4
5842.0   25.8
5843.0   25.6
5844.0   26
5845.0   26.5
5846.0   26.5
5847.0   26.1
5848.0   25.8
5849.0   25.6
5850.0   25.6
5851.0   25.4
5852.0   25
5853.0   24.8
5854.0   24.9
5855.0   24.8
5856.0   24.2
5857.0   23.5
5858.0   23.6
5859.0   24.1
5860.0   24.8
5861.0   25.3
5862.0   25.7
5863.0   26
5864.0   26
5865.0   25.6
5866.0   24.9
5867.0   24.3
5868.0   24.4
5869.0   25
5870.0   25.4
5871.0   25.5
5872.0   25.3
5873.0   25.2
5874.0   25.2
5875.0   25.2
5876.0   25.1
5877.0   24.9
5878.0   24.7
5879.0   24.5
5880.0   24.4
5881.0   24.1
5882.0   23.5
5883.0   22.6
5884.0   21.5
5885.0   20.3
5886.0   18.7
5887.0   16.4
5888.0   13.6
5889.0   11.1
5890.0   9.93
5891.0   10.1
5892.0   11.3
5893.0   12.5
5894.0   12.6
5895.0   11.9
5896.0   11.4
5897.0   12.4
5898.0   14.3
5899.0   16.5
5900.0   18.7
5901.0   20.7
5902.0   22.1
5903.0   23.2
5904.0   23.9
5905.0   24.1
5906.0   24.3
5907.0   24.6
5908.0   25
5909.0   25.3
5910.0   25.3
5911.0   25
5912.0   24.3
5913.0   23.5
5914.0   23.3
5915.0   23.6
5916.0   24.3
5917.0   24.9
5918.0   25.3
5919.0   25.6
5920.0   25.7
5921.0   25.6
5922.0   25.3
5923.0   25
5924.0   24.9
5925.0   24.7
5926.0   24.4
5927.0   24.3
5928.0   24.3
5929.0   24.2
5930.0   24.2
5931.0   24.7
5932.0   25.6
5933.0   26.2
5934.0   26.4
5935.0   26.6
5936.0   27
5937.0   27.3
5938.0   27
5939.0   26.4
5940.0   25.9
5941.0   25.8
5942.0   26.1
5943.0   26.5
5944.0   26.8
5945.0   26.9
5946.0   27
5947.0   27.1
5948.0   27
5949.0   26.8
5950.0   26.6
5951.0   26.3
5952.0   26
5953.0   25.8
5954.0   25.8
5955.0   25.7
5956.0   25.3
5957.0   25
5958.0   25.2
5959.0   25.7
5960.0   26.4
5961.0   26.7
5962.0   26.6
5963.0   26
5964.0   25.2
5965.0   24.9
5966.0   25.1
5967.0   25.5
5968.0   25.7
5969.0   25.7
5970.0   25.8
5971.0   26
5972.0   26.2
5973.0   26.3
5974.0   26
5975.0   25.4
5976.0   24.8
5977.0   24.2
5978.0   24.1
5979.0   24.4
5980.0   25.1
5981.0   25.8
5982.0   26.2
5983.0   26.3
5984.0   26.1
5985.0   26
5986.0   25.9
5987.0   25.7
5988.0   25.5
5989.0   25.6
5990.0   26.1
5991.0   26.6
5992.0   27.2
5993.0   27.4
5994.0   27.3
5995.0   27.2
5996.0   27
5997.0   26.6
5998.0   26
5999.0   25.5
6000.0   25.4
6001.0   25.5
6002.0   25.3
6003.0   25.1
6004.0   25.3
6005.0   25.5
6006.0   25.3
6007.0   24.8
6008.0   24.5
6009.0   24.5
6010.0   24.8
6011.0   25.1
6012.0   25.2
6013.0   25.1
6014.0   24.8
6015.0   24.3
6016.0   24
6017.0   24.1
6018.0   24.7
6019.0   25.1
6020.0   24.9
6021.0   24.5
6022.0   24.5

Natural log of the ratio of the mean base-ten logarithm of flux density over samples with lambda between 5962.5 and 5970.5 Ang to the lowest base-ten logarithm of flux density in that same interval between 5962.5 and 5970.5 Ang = 0.0072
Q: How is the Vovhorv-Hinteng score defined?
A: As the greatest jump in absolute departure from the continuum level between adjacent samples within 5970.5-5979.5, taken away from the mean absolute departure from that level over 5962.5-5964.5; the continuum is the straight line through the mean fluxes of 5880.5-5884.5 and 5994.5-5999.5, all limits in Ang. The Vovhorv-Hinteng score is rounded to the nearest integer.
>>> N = 0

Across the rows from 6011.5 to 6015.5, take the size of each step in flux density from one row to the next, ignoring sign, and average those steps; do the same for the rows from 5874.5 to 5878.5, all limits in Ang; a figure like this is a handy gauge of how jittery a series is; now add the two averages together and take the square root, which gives 0.68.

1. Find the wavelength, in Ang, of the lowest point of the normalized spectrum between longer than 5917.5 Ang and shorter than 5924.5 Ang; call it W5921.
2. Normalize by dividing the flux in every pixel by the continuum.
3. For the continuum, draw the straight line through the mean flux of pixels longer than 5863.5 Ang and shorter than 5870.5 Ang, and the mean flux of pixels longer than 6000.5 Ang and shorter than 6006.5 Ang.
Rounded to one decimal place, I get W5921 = 5924.0 Ang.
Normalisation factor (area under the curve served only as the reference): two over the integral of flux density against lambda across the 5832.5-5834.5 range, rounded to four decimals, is 0.0388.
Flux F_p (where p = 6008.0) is 24.5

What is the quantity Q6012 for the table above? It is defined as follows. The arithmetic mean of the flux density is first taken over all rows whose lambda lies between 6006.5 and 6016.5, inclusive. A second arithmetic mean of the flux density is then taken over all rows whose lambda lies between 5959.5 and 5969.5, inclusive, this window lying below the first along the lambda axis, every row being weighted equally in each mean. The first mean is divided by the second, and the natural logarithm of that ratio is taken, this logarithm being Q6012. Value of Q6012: -0.042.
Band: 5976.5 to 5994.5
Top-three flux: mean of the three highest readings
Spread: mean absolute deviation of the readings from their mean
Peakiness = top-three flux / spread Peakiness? 38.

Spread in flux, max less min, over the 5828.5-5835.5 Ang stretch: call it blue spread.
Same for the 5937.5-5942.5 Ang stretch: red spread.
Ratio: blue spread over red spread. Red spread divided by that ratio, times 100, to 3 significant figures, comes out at 288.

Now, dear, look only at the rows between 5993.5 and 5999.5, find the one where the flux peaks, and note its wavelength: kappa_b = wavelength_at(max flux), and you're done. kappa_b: 5994.0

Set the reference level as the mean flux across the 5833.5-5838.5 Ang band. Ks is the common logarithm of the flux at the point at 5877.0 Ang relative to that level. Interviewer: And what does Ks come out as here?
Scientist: -0.022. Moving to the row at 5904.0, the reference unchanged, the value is -0.040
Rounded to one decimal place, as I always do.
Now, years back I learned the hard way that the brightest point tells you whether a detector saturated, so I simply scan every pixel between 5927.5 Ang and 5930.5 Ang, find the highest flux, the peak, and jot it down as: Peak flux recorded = 24.3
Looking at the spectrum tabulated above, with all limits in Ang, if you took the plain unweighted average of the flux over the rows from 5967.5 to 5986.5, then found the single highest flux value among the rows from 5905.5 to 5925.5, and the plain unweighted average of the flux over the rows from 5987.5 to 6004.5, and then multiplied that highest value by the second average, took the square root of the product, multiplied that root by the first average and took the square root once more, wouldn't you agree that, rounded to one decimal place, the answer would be 25.8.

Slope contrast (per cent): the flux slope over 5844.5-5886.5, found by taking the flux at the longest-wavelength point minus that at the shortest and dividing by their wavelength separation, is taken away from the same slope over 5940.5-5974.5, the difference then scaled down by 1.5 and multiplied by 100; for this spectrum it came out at 13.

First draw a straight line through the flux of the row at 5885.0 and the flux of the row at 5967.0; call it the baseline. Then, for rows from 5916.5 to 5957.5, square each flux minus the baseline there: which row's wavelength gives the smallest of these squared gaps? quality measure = 5957.0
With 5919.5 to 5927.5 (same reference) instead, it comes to 5927.0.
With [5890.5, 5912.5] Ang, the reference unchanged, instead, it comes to 5901.0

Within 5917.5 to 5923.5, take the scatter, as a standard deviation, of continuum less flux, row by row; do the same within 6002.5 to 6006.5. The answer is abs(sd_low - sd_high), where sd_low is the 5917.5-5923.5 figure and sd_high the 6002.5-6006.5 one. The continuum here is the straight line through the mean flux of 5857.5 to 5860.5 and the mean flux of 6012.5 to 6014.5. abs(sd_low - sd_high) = 0.1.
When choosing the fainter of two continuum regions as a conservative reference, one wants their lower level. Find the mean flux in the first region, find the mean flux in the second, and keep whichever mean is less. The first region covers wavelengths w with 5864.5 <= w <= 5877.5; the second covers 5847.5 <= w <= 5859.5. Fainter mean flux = 25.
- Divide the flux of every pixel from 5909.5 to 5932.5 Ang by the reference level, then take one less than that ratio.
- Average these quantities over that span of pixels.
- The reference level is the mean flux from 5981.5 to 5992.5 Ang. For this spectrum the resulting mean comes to -0.054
